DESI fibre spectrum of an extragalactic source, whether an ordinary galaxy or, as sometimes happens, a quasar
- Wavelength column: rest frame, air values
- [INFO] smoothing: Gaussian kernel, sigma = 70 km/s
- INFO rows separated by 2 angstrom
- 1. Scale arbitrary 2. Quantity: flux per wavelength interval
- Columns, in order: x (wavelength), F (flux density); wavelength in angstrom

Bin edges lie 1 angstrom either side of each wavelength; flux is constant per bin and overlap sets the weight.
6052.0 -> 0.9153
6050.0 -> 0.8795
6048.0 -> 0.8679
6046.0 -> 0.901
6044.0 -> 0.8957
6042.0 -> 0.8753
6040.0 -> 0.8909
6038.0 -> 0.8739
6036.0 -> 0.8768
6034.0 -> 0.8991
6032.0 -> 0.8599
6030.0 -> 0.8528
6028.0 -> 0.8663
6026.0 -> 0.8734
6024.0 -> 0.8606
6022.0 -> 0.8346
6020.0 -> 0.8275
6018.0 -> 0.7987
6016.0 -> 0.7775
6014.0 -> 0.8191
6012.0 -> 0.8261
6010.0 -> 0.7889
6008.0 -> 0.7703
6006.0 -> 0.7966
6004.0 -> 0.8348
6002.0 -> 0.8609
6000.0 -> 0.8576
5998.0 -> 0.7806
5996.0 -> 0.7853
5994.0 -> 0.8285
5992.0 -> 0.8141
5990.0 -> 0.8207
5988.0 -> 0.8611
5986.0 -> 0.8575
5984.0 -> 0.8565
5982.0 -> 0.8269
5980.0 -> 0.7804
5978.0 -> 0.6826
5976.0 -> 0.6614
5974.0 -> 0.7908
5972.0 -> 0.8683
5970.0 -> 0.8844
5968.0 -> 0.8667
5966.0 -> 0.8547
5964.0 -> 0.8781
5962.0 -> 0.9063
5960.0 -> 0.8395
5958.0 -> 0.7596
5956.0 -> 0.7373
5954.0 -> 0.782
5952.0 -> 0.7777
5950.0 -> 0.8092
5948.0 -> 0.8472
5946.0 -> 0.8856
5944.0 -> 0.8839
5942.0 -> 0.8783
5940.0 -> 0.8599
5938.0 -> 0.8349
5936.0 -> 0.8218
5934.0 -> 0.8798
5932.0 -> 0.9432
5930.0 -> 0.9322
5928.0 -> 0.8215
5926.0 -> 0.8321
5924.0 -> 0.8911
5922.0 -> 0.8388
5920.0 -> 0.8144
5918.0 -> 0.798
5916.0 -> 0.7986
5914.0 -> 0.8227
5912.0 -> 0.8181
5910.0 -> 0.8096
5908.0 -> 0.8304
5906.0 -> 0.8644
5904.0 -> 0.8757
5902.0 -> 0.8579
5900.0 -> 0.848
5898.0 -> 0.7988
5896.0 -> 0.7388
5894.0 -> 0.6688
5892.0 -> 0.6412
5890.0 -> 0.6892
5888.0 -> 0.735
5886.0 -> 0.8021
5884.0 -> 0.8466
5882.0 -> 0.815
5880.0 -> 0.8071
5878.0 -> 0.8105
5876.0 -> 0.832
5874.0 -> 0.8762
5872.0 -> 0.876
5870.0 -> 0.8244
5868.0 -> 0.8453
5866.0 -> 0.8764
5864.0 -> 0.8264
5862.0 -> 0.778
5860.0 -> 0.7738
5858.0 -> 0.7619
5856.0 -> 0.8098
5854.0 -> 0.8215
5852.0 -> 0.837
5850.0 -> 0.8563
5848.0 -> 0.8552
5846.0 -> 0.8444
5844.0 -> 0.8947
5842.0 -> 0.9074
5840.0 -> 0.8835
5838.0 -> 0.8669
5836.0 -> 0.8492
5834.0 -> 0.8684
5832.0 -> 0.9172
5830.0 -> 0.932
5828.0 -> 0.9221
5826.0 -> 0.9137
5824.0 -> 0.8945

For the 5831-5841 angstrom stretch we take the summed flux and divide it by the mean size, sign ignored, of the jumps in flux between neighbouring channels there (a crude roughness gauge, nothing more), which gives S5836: 171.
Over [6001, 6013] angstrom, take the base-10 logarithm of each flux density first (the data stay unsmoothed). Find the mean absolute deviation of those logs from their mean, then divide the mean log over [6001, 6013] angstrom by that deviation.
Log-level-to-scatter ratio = -6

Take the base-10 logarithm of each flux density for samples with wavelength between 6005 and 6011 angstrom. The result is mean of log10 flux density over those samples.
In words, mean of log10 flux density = -0.11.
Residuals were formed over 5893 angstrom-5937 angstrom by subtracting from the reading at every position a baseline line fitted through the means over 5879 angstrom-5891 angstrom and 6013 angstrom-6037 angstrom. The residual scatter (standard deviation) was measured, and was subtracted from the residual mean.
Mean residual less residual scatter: -0.02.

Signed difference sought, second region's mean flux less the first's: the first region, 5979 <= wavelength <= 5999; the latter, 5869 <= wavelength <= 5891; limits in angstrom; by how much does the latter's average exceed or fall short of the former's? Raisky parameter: -0.01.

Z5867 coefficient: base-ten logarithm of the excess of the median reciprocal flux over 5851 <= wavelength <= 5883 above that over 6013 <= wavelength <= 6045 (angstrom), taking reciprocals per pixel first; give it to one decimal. -1.2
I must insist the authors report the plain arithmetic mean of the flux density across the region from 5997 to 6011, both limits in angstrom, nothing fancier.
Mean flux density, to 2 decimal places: 0.81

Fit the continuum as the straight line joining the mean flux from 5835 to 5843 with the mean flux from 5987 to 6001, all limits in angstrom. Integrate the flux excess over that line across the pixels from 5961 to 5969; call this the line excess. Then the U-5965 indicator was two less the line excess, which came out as 1.64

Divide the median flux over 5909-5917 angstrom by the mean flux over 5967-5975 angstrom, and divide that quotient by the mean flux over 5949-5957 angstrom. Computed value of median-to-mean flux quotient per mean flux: 1.23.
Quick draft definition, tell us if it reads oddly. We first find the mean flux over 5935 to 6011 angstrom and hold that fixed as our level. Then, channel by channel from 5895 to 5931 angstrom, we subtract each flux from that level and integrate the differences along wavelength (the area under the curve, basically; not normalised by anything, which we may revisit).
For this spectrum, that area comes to -0.4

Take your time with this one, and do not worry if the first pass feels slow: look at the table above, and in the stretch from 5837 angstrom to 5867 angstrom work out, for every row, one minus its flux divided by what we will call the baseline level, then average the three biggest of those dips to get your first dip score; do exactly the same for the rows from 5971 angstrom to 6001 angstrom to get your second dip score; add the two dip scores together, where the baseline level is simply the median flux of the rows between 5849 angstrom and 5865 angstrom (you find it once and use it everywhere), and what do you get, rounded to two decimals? 0.19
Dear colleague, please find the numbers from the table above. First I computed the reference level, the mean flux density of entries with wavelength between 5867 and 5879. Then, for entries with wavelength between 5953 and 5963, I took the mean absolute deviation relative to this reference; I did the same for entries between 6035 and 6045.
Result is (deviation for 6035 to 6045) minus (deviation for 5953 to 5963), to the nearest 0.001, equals -0.026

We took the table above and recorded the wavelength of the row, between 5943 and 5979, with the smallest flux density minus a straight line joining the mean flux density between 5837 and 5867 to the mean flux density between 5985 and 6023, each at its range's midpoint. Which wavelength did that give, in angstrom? 5976.0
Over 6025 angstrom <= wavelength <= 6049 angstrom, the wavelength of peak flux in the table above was 6046.0 angstrom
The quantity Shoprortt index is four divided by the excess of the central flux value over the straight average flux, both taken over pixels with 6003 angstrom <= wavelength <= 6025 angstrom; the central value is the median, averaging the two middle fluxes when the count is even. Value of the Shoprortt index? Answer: 584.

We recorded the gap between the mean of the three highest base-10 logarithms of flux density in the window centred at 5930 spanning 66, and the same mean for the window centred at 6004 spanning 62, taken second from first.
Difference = 0.023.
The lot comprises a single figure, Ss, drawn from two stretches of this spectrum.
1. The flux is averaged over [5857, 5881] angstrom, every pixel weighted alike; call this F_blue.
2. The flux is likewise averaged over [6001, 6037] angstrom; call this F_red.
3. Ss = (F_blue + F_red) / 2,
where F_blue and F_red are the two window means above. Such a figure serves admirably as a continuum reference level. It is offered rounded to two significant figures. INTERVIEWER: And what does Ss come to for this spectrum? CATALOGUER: 0.83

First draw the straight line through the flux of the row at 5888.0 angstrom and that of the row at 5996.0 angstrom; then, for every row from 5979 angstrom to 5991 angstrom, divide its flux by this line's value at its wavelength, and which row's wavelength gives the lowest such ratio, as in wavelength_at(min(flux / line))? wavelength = 5980.0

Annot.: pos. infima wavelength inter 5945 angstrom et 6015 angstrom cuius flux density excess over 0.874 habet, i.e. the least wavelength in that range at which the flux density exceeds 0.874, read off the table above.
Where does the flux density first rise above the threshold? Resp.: 5946.0 angstrom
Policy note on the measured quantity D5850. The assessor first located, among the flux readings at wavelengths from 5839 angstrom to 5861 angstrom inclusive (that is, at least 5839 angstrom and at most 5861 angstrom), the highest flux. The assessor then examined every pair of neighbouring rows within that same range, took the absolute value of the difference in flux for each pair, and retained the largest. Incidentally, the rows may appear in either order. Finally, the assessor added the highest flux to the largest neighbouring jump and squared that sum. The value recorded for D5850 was 0.92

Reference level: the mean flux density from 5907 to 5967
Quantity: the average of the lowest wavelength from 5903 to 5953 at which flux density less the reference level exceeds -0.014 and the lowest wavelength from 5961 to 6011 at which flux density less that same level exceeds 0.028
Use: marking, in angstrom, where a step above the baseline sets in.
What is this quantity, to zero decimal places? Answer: 5933 angstrom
